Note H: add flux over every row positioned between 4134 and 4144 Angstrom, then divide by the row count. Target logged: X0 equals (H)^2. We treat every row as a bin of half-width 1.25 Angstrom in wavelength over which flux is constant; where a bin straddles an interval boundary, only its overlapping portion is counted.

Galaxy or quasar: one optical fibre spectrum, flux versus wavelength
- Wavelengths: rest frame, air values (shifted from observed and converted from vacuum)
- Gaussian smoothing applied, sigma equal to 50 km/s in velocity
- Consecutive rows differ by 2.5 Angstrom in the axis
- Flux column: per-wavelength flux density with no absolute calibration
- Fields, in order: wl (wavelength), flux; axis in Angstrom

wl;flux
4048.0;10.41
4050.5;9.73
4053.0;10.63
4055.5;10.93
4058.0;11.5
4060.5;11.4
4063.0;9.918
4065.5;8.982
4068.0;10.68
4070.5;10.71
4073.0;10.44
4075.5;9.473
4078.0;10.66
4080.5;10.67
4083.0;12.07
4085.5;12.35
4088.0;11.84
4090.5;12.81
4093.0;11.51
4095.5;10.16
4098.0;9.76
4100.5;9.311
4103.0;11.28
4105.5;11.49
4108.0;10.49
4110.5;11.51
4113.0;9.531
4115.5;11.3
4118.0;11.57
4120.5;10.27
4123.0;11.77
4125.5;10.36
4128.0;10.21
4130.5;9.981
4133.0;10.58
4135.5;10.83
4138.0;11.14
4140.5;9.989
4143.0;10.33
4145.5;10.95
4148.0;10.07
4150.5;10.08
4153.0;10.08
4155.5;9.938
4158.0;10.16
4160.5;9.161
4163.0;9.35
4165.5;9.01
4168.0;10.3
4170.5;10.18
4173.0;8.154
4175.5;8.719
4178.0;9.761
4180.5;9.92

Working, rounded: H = 10.6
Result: 112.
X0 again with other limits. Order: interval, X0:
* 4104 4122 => 118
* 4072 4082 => 106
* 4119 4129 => 113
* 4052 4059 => 121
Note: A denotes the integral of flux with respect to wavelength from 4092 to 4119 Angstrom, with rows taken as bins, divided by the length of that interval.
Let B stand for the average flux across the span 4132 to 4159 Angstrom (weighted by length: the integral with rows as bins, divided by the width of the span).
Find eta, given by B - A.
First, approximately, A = 10.7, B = 10.4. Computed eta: -0.3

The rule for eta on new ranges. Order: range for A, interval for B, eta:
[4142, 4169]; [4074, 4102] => 1.0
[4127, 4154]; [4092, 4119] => 0.3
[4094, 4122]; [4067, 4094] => 0.6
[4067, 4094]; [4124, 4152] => -0.8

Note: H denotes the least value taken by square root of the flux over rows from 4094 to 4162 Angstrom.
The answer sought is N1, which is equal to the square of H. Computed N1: 9.16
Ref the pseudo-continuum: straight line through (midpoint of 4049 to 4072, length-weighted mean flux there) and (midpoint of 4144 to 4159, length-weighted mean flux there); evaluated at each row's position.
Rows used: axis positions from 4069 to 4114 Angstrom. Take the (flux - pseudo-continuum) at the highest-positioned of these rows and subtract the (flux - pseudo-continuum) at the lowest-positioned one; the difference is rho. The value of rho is -1.0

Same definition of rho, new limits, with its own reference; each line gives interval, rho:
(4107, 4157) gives -0.4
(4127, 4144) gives 0.2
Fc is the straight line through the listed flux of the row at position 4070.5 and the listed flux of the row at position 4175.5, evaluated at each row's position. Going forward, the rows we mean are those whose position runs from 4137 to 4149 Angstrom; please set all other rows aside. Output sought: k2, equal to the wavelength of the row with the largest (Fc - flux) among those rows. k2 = 4140.5 Angstrom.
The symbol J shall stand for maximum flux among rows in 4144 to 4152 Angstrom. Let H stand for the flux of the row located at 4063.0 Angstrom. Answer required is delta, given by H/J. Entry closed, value 0.91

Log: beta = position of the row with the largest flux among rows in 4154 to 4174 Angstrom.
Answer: 4168.0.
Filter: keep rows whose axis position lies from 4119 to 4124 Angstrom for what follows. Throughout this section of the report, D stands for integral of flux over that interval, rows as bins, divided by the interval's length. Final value 11.0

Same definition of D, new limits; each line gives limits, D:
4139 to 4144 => 10.2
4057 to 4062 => 11.4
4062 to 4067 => 9.5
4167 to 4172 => 10.1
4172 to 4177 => 8.5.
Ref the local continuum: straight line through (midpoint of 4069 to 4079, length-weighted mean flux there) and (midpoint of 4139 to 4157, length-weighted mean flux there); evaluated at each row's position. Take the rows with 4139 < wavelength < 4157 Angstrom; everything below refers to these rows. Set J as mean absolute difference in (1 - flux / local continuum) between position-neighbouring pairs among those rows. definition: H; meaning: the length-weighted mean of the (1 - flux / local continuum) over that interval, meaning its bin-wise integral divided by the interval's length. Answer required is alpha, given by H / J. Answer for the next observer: 0.0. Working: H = 0.00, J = 0.03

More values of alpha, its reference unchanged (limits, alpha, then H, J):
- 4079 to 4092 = -2.0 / -0.16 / 0.08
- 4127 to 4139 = -0.9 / -0.03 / 0.03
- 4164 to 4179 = 0.8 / 0.08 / 0.10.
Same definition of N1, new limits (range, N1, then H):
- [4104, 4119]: 9.53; 3.09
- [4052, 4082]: 8.98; 3.00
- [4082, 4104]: 9.31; 3.05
